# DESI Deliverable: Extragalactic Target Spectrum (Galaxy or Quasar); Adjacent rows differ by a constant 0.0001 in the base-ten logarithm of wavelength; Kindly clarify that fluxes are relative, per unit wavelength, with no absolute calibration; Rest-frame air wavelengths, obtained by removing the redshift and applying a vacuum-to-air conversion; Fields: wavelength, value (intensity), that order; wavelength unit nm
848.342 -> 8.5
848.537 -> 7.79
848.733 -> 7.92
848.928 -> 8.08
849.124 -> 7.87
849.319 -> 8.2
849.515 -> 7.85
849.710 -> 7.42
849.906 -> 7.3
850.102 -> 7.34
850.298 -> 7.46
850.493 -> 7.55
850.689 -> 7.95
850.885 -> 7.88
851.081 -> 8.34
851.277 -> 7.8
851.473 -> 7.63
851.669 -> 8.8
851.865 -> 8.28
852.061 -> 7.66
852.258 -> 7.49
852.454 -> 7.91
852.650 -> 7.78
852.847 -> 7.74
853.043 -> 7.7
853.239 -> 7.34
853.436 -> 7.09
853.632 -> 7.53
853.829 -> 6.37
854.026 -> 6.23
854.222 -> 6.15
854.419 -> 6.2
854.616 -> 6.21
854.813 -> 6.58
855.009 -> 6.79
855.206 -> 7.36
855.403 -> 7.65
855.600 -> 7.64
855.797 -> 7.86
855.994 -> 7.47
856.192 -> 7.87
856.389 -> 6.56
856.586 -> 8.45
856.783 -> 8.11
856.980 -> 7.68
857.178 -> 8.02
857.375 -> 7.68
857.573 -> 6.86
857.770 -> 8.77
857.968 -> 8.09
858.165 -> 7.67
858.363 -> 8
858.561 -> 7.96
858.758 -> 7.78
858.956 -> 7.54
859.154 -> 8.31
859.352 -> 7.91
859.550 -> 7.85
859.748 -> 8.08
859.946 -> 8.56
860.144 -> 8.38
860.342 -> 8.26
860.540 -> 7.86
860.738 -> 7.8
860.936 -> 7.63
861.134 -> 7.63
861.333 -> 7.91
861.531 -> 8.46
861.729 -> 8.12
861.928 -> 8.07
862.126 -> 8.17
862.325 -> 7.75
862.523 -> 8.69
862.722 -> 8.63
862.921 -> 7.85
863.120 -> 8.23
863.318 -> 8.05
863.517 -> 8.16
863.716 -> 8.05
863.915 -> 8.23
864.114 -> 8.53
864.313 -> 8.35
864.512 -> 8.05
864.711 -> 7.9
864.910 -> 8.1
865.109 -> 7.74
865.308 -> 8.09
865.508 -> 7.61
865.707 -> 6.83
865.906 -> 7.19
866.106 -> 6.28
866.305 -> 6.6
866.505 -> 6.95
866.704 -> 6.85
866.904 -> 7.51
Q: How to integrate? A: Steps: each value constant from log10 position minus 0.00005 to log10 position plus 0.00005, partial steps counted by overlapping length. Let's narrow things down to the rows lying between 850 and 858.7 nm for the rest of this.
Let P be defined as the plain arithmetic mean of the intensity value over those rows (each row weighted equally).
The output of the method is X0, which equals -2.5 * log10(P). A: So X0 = -2.19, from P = 7.53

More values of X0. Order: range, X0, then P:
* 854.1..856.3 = -2.12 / 7.07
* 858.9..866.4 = -2.25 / 7.93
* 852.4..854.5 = -2.13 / 7.09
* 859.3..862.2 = -2.26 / 8.05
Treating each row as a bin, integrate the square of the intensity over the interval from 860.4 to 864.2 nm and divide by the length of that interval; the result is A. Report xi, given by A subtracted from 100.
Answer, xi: 34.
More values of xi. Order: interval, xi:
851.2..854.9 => 46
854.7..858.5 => 41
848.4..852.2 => 38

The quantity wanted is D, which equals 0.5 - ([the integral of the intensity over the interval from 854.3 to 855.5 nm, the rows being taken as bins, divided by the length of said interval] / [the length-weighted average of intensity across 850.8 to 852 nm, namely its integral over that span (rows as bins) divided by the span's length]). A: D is -0.34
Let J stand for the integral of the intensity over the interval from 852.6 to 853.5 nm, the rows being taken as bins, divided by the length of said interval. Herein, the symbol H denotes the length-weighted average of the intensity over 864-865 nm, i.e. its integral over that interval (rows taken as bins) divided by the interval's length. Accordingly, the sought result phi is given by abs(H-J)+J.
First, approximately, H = 8.19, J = 7.5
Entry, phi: 8.19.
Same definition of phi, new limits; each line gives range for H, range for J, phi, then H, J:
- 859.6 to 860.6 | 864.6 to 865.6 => 8.23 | 8.23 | 7.9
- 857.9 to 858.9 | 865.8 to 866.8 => 7.88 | 7.88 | 6.8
